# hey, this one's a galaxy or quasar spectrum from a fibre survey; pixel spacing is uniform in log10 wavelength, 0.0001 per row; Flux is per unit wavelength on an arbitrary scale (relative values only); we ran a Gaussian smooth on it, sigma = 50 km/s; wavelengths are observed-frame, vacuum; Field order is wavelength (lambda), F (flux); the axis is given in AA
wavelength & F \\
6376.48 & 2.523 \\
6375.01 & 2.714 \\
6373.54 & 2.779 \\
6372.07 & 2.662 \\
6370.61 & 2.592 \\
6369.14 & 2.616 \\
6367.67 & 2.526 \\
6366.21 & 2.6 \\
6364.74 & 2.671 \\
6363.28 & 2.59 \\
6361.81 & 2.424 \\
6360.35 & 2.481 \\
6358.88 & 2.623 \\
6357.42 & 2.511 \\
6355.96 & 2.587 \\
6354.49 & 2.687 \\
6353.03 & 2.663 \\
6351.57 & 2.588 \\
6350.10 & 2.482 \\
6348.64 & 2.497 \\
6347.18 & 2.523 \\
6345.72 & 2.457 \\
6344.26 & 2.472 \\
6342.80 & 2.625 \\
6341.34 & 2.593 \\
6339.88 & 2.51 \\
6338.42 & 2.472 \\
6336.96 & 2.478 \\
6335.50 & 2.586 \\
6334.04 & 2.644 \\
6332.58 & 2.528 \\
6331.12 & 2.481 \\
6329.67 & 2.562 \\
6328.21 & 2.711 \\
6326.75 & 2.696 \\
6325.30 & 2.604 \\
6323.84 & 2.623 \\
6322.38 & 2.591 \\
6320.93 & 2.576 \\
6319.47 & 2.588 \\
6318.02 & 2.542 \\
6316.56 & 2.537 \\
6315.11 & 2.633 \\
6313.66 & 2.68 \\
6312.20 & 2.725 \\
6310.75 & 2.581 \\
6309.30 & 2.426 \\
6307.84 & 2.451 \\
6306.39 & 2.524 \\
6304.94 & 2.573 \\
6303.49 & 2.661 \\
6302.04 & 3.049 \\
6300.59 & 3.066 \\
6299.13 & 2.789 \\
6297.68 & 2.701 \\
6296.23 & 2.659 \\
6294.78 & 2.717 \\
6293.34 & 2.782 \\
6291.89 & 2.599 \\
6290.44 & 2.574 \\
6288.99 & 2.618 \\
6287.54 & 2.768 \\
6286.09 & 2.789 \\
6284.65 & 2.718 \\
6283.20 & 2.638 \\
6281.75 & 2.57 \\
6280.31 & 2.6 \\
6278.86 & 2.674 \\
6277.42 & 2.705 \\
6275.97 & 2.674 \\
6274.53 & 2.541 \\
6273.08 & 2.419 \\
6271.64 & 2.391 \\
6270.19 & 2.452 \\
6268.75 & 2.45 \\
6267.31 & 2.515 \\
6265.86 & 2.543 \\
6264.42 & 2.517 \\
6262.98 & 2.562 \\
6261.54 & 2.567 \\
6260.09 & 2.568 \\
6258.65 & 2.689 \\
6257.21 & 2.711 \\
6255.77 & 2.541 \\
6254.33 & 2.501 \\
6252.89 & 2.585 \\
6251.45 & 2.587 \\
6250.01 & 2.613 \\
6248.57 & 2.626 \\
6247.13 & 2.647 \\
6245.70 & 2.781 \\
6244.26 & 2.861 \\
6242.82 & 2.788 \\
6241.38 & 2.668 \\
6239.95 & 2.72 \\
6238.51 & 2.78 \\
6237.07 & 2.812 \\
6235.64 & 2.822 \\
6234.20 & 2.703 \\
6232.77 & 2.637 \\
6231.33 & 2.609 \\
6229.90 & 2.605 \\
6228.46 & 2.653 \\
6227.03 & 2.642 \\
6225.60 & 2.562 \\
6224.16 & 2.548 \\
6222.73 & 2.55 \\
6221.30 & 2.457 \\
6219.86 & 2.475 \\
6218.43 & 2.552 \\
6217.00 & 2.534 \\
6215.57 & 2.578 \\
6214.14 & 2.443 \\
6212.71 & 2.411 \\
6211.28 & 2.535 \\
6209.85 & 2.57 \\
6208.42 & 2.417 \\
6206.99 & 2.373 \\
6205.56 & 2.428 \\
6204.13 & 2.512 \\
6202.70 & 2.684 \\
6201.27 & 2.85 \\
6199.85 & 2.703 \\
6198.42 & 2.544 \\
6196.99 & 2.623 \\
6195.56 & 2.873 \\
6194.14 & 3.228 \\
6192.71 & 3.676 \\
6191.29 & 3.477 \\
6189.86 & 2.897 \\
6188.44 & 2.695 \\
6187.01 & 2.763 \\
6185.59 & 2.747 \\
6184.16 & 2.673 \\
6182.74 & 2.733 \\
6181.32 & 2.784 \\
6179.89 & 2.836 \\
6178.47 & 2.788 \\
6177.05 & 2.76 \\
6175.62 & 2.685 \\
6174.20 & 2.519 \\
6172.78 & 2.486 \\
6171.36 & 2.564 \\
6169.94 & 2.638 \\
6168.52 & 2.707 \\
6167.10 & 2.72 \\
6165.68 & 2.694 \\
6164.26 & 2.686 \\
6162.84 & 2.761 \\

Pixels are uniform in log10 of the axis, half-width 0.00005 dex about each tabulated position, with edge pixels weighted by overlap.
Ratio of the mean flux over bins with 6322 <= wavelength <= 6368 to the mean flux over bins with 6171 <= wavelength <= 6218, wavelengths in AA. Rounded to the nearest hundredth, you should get 0.95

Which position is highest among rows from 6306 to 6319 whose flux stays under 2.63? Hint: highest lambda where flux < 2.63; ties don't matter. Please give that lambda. 6318.02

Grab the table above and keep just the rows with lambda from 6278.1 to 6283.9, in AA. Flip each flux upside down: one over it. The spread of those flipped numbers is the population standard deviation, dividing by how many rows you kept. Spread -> 0.006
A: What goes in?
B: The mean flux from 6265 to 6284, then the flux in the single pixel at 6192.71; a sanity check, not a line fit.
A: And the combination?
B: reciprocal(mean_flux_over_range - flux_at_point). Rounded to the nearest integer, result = -1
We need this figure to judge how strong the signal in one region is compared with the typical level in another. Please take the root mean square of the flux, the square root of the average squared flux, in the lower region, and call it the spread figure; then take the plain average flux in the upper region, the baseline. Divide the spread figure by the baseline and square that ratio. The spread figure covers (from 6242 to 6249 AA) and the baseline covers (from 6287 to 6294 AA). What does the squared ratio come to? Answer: 1.06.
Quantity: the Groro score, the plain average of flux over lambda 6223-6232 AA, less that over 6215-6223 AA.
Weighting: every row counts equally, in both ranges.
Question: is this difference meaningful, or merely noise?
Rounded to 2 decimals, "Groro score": 0.08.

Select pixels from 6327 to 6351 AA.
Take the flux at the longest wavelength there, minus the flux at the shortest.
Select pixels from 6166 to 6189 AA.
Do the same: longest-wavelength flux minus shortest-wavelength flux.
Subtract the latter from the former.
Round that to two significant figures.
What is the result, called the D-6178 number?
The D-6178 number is -0.20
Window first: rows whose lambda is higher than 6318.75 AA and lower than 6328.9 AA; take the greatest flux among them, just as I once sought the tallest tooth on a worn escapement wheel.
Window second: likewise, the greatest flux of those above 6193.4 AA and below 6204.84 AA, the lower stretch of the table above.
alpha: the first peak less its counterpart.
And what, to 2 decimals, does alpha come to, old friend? -0.52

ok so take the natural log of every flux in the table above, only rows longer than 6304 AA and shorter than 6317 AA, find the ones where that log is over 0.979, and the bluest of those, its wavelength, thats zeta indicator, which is 6312.20 AA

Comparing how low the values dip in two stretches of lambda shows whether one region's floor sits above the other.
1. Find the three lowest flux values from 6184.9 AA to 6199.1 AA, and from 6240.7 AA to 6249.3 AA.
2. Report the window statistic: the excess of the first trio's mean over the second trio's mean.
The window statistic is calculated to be -0.03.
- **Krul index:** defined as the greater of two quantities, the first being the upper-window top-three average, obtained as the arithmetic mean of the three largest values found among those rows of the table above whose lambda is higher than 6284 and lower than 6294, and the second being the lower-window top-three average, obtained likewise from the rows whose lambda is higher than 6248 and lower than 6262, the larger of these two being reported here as 2.78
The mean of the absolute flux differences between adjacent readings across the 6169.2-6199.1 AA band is 0.147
